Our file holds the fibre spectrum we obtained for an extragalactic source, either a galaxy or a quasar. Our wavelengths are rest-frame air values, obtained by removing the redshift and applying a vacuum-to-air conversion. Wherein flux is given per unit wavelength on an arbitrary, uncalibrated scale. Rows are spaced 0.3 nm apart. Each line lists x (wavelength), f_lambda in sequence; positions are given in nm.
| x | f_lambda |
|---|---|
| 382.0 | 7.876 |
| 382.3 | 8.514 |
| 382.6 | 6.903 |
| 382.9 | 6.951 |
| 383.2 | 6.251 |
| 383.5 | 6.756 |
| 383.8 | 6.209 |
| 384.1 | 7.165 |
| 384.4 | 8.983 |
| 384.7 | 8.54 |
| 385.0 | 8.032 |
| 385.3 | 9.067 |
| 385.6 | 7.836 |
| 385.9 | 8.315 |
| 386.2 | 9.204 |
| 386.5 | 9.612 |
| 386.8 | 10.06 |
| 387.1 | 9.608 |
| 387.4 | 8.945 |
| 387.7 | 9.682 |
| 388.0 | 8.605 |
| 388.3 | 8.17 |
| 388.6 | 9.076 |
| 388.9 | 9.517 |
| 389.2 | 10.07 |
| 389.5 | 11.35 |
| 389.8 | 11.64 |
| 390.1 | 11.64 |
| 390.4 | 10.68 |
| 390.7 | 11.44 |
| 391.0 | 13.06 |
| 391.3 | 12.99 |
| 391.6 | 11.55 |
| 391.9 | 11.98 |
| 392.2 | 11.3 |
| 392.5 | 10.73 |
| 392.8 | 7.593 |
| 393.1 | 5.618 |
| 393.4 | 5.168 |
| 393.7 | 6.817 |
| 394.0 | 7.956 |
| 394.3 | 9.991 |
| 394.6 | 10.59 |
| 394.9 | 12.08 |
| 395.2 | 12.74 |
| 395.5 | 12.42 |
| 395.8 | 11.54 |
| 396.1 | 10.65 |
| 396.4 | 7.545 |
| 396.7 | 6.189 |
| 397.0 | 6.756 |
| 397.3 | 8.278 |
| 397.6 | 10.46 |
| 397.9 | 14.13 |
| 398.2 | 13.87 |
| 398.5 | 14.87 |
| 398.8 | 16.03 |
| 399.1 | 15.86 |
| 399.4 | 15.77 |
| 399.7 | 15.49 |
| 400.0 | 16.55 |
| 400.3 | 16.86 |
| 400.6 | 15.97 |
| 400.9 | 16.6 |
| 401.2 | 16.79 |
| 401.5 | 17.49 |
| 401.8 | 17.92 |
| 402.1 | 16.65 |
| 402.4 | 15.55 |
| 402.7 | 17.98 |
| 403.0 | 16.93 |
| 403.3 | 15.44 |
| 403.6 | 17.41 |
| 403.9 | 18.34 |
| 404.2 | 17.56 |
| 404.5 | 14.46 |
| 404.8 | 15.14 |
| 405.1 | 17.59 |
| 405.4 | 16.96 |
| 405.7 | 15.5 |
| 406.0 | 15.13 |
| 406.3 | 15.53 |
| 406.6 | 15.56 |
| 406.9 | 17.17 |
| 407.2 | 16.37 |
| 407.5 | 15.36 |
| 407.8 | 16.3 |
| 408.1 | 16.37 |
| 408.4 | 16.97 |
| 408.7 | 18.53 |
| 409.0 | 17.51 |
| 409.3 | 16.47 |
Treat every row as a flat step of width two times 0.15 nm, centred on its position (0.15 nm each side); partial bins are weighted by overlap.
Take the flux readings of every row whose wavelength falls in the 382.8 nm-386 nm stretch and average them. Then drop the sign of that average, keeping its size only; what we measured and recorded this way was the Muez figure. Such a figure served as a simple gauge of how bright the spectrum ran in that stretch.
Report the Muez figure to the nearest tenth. 7.6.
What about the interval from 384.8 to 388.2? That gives 9.0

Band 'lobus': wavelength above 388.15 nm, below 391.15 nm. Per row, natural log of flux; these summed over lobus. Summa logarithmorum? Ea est 24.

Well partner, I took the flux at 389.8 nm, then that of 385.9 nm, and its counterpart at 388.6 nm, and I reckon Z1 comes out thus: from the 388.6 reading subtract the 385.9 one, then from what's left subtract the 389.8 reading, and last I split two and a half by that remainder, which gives -0.23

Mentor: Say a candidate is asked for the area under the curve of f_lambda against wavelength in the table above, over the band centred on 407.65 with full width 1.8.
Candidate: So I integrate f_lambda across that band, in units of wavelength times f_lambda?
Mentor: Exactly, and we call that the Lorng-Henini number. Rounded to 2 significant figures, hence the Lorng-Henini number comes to 30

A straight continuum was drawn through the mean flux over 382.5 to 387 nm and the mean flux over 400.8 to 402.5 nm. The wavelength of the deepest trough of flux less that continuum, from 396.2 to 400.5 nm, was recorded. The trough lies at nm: 396.7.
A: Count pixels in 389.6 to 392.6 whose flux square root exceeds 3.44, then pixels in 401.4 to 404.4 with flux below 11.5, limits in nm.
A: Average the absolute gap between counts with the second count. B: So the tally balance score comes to 1.5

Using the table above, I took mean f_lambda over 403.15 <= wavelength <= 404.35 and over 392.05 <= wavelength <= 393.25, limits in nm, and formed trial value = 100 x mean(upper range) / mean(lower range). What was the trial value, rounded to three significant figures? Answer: 195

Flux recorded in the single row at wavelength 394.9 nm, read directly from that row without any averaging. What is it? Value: 12.08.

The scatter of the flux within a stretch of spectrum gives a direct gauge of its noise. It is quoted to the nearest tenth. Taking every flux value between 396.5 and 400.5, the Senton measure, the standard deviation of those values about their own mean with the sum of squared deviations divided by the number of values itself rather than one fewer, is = 3.7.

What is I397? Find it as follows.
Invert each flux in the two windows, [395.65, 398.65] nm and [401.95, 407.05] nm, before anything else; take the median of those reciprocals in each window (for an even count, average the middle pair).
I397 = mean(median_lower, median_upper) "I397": 0.077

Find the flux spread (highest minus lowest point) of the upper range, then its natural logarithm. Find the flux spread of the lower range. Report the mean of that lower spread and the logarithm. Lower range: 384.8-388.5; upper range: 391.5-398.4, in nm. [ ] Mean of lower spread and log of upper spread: 2.2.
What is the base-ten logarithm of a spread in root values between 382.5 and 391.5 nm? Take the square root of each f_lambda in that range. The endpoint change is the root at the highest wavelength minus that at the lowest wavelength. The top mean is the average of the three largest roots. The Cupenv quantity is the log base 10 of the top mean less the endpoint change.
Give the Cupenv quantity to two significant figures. 0.41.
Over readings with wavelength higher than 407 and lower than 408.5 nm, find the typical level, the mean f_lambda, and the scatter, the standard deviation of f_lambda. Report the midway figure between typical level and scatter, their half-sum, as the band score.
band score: 8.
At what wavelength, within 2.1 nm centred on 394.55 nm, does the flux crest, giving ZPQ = 395.2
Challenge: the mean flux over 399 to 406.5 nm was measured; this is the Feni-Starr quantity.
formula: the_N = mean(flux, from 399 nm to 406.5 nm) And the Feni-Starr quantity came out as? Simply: 16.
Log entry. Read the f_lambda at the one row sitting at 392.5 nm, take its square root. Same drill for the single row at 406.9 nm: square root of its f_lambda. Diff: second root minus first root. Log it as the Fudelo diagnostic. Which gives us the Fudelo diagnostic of 0.87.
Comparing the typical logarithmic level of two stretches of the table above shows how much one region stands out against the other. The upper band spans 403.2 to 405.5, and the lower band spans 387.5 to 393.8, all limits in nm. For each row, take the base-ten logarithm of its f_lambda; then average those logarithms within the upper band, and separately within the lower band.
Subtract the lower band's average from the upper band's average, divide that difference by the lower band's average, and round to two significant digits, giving 0.24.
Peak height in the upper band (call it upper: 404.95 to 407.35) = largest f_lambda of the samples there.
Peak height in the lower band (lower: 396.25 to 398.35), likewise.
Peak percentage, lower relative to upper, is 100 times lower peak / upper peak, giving 80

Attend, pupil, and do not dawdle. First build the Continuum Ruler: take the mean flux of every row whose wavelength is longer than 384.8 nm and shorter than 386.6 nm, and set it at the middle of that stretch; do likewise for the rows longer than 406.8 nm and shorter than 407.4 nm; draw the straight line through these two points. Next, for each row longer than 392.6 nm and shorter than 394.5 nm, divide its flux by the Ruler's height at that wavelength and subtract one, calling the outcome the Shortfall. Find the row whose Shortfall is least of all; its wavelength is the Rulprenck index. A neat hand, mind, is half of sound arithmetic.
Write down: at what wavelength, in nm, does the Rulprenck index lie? 393.4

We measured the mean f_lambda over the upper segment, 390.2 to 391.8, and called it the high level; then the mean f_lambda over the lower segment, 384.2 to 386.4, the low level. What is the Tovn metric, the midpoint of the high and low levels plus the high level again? 22.2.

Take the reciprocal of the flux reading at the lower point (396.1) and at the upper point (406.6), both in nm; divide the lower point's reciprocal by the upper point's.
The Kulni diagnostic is 1.5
